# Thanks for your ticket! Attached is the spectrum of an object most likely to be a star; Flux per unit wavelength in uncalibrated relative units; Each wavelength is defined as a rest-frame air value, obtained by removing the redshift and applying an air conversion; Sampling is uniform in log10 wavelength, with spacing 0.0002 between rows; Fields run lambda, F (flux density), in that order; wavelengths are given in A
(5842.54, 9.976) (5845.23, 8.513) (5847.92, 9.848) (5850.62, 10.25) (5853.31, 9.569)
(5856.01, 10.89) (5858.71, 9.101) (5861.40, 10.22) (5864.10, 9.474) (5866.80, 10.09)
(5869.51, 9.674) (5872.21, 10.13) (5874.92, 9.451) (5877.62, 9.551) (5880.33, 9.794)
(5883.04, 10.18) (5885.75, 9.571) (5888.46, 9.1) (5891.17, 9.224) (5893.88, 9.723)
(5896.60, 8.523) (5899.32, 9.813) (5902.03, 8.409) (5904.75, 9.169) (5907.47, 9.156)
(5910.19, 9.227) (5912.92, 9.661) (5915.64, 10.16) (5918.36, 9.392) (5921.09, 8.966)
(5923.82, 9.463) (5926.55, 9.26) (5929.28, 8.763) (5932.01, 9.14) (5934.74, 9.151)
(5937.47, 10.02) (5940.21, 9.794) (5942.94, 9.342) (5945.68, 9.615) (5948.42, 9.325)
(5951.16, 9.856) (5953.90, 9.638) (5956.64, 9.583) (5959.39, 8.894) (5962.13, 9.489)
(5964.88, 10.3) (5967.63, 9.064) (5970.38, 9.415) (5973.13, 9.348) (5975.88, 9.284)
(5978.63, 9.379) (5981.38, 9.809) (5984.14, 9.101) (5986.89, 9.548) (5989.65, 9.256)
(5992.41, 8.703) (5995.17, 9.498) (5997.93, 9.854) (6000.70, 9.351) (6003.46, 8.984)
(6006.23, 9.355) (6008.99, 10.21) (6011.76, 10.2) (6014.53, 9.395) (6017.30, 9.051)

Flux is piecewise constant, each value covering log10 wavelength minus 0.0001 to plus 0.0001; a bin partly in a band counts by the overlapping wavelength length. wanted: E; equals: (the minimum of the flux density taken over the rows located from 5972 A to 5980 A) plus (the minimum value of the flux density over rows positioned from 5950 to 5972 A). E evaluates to 18.2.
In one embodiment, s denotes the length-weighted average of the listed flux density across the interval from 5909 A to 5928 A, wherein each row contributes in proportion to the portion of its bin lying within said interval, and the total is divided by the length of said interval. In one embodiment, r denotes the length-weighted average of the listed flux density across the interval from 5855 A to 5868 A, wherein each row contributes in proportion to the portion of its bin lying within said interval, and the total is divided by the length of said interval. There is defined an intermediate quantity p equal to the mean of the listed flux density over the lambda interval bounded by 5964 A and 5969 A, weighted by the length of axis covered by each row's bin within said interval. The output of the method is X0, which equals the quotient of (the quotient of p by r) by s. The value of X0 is 0.103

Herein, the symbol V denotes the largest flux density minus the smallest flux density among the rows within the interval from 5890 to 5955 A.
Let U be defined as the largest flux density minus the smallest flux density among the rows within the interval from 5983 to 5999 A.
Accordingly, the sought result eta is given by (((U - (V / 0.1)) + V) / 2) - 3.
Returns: -10.3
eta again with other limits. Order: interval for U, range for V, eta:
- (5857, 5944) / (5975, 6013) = -8.9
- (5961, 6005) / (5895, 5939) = -10.1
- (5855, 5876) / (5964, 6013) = -9.3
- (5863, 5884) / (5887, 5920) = -10.5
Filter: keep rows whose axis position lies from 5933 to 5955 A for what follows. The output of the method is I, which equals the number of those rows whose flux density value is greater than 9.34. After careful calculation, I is 6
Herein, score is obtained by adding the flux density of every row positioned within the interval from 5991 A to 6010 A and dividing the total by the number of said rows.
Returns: 9.42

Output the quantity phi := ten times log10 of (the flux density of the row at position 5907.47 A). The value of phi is 9.6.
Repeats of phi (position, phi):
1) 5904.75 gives 9.6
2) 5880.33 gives 9.9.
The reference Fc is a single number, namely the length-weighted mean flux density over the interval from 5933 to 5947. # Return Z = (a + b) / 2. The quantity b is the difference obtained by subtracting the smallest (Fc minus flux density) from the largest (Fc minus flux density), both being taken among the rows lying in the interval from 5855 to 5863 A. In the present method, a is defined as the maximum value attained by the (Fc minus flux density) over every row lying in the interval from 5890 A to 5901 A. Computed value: 1.42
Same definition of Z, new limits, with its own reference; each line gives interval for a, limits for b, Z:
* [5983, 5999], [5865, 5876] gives 0.78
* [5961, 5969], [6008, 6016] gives 0.66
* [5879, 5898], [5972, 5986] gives 0.88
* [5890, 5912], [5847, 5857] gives 1.24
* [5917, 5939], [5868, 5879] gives 0.75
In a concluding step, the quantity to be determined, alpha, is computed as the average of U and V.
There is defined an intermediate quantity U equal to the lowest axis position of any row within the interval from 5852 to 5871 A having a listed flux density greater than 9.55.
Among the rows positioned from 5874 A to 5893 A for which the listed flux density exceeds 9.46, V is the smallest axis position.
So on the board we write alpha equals 5865.5 A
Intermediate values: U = 5853.31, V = 5877.62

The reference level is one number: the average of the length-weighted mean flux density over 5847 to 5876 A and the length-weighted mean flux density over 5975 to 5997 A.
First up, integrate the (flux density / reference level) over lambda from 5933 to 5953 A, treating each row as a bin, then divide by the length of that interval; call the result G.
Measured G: 1.00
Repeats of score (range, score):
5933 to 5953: 9.59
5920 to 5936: 9.12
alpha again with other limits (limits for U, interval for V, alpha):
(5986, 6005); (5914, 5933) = 5956.8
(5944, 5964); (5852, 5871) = 5899.5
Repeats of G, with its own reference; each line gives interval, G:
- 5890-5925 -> 0.97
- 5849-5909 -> 1.00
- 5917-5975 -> 0.98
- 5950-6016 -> 0.99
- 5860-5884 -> 1.02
